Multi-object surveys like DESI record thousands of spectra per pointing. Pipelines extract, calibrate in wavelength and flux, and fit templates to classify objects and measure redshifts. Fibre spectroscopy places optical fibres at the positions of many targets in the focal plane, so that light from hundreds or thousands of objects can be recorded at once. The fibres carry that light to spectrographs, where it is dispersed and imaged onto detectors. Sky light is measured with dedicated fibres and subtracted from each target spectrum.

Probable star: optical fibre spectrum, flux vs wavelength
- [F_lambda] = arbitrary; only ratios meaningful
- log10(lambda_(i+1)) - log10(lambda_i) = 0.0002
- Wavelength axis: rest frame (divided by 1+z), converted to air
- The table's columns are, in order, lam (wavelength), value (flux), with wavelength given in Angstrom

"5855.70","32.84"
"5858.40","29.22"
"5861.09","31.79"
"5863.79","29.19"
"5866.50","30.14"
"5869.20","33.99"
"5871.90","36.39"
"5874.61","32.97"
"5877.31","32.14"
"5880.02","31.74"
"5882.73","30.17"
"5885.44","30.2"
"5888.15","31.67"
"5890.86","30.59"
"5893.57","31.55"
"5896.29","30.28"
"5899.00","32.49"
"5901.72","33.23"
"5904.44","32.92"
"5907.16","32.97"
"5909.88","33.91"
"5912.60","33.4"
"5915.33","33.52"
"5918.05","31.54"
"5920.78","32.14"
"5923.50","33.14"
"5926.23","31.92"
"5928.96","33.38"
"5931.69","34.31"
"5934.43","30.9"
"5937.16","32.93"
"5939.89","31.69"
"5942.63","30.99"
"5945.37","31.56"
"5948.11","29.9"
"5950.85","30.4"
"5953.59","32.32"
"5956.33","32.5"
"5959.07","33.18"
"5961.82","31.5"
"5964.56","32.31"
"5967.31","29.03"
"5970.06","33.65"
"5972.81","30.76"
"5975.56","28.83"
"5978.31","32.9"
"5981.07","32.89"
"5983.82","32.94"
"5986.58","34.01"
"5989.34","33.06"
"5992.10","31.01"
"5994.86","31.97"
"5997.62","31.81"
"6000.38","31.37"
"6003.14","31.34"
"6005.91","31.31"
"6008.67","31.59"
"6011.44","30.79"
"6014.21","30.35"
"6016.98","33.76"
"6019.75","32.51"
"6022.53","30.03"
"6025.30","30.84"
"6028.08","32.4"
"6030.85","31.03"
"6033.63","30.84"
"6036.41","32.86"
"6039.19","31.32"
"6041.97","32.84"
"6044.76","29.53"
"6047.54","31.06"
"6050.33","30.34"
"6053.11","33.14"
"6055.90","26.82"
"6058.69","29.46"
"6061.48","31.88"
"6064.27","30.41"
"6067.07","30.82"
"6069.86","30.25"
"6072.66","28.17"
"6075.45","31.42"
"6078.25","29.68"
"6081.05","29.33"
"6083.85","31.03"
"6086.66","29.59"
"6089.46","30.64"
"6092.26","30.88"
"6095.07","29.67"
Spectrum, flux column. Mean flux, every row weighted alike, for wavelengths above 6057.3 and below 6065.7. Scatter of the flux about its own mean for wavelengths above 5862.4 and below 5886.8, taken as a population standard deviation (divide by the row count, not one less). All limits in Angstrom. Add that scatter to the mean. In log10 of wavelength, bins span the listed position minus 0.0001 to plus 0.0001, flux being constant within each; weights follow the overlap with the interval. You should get 32.7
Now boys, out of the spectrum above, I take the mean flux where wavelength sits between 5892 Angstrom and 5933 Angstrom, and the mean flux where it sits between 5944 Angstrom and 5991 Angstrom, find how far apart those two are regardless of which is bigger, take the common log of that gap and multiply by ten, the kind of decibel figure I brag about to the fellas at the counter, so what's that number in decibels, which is -0.7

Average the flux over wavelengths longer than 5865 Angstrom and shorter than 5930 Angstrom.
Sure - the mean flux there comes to 32.3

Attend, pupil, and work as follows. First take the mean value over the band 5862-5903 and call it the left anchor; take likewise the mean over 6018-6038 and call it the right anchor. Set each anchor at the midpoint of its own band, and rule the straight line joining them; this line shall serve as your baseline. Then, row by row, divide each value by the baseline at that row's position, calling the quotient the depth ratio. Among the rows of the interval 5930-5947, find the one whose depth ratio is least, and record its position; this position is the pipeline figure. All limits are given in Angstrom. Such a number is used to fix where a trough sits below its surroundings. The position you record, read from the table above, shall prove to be 5934.43 Angstrom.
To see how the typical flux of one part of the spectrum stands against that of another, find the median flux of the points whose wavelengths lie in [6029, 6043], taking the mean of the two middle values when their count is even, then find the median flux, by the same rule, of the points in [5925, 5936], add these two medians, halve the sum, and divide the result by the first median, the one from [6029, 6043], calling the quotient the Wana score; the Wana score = 1.02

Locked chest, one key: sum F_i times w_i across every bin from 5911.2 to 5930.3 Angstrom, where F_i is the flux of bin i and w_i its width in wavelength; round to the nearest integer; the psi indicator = 625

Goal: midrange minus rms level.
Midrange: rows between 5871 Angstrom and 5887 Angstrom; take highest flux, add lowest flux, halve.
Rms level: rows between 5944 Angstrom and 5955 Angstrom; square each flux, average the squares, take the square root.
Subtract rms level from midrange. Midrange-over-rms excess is 2.2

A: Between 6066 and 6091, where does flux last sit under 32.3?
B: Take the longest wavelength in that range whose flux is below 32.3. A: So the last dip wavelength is 6089.46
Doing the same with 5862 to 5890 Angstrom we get 5888.15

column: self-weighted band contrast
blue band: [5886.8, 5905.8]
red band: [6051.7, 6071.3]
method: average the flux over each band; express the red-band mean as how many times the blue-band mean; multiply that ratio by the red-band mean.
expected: 29.0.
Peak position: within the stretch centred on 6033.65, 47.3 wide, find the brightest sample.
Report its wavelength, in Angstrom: 6016.98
